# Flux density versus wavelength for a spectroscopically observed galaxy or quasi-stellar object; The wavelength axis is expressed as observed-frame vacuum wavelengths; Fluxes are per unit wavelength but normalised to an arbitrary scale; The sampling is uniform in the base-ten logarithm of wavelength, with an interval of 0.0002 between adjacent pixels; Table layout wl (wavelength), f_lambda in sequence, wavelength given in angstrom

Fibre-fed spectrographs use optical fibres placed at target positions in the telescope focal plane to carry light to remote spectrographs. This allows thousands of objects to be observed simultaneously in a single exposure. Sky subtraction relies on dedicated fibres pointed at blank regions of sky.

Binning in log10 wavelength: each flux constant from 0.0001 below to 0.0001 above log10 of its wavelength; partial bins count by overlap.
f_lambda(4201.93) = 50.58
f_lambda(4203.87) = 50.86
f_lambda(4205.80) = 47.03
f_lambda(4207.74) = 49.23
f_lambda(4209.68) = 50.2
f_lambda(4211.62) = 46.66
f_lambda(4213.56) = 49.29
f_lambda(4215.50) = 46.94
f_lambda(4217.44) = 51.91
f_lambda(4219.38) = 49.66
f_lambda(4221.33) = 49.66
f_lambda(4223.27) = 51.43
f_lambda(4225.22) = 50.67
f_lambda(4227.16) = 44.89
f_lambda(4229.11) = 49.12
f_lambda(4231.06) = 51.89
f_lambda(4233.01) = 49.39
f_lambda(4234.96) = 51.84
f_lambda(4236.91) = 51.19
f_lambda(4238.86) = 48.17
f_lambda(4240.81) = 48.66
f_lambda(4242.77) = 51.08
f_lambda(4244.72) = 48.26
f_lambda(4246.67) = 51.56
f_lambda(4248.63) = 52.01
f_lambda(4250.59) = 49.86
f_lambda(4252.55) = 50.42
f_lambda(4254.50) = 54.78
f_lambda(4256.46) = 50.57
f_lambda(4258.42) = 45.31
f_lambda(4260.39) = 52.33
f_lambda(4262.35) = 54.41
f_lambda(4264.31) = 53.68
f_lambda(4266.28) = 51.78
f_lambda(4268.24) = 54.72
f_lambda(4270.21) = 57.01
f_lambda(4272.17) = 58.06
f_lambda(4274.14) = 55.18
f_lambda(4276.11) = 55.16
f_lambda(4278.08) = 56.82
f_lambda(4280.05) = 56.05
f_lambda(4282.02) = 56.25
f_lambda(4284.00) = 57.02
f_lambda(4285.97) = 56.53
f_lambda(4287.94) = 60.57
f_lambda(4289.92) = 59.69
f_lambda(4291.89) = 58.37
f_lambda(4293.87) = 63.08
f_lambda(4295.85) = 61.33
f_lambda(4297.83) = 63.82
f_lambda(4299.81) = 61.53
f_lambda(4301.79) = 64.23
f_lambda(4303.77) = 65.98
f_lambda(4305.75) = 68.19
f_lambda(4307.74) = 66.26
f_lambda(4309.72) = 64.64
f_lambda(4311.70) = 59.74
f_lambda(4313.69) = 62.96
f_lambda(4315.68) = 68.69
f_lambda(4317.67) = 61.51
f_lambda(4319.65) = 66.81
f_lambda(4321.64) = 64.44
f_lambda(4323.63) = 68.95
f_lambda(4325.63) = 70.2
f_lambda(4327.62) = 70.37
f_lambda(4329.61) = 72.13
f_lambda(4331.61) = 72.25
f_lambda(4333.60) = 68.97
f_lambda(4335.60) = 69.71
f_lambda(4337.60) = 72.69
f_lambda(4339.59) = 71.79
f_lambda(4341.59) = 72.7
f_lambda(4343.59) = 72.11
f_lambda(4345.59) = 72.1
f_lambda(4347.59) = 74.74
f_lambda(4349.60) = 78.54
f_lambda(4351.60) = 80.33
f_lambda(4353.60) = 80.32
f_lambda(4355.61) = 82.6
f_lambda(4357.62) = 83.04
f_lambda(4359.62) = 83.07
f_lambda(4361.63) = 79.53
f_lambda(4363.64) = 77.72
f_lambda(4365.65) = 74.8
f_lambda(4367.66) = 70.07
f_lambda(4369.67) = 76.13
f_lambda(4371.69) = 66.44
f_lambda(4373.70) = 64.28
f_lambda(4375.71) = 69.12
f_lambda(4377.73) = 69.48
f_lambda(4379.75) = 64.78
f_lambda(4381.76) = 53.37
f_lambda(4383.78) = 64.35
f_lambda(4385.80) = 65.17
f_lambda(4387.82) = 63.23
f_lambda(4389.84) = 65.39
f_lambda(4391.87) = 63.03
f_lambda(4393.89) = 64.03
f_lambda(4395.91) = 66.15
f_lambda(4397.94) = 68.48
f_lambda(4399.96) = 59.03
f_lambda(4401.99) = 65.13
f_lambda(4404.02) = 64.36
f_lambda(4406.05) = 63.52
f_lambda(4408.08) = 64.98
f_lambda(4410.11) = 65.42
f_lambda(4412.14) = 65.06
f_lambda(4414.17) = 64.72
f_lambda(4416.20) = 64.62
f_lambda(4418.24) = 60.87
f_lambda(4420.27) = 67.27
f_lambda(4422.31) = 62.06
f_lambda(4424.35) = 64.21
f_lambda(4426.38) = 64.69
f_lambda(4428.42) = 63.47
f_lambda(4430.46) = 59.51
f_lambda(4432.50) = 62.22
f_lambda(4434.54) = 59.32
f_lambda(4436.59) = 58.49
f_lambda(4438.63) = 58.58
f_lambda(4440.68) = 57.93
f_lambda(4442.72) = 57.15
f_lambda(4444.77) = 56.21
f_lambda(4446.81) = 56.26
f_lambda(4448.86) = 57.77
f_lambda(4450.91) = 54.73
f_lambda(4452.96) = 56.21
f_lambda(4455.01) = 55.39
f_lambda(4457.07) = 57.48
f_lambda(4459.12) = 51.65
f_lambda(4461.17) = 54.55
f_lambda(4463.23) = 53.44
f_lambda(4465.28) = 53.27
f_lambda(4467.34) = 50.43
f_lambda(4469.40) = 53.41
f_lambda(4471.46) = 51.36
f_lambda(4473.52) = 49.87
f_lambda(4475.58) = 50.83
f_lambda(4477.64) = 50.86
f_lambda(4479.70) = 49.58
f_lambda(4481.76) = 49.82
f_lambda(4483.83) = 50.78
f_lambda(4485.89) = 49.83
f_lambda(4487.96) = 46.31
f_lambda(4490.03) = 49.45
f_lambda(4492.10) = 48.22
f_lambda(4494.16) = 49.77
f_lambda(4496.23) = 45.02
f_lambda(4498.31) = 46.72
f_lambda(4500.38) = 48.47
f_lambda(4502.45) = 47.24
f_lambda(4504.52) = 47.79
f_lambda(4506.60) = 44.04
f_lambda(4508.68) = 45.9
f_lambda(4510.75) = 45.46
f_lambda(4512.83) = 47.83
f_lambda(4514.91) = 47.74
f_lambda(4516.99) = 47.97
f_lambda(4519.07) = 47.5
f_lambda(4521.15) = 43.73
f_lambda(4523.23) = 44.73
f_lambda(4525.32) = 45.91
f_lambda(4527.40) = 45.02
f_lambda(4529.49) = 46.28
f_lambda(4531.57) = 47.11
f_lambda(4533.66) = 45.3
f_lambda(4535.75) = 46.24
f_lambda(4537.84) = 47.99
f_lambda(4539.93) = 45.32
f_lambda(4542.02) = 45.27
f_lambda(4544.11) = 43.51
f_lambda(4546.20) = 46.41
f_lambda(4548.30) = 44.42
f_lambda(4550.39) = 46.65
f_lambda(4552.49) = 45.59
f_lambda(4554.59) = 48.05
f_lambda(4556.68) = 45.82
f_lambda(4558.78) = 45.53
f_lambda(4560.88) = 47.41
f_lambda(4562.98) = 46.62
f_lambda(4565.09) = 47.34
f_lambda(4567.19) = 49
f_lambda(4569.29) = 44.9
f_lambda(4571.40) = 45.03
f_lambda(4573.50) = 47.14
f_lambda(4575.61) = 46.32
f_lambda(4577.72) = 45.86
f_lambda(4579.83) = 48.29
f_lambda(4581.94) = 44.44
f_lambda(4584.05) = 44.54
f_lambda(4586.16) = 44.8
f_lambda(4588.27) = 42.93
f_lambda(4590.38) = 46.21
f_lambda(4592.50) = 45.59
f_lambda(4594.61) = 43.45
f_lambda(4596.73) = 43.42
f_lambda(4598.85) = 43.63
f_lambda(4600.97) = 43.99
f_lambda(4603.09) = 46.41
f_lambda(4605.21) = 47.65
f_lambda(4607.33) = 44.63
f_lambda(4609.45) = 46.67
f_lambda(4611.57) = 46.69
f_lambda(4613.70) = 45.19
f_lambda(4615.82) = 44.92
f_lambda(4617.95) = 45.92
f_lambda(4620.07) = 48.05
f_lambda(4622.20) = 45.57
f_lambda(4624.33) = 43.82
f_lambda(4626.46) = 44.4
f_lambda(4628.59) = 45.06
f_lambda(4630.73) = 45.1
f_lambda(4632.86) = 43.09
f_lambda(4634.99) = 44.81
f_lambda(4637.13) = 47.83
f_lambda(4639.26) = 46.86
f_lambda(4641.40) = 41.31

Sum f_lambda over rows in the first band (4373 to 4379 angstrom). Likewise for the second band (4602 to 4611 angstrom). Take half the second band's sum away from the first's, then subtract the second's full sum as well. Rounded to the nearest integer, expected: -75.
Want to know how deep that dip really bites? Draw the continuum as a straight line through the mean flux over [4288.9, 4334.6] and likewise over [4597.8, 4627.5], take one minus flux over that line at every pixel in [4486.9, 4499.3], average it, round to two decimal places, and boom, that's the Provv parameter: 0.11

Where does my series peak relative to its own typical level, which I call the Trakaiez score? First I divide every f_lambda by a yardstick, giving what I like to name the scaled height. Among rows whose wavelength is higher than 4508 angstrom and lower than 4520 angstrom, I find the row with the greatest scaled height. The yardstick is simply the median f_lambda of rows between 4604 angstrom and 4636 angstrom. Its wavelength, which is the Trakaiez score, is 4516.99 angstrom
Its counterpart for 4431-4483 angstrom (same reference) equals 4432.50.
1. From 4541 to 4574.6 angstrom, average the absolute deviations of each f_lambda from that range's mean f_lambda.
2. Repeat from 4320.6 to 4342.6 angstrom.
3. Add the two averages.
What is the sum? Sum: 3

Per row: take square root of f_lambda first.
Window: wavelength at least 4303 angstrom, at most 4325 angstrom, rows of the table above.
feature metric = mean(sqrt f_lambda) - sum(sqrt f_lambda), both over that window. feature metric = -81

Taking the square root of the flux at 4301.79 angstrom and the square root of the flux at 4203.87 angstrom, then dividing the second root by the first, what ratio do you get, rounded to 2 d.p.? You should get 0.89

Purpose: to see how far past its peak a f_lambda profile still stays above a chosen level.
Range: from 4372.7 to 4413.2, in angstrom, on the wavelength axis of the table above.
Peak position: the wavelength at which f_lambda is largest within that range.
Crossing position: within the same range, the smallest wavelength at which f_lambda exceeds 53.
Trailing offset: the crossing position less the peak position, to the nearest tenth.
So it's -4.0 angstrom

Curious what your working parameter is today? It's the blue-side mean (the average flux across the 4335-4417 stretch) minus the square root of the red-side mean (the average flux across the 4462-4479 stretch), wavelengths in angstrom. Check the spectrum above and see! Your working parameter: 62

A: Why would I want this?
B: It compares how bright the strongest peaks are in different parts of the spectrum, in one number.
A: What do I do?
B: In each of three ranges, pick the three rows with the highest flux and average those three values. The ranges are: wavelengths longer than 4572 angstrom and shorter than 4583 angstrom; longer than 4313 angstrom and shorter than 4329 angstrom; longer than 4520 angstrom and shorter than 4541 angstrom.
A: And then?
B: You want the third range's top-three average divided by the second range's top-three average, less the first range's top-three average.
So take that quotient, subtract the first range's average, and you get -46.6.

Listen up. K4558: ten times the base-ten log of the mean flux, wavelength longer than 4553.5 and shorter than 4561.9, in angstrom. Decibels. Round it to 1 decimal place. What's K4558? 16.7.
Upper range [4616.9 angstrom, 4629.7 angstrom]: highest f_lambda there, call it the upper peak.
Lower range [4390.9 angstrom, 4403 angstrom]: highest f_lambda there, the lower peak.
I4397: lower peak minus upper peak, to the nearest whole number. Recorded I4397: 20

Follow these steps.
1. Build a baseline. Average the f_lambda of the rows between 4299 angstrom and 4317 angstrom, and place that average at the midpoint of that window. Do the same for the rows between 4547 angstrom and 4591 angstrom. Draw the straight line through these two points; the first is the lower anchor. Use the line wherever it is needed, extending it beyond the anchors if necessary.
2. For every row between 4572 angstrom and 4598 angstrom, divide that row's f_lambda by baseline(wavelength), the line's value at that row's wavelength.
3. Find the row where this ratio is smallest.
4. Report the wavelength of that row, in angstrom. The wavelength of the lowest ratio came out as 4588.27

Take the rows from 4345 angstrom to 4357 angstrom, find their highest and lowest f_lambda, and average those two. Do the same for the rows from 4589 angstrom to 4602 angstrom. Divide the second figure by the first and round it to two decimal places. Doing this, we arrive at 0.58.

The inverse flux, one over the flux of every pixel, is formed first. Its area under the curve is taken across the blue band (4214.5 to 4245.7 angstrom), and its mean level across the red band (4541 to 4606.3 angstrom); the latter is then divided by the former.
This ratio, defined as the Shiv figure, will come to 0.035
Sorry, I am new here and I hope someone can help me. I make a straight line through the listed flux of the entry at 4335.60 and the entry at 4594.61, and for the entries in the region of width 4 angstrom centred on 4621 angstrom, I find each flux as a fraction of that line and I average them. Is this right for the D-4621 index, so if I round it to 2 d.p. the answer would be 1.15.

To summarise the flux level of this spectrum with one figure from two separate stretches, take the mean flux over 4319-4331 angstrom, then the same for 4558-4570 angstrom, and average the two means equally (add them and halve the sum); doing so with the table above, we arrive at 58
